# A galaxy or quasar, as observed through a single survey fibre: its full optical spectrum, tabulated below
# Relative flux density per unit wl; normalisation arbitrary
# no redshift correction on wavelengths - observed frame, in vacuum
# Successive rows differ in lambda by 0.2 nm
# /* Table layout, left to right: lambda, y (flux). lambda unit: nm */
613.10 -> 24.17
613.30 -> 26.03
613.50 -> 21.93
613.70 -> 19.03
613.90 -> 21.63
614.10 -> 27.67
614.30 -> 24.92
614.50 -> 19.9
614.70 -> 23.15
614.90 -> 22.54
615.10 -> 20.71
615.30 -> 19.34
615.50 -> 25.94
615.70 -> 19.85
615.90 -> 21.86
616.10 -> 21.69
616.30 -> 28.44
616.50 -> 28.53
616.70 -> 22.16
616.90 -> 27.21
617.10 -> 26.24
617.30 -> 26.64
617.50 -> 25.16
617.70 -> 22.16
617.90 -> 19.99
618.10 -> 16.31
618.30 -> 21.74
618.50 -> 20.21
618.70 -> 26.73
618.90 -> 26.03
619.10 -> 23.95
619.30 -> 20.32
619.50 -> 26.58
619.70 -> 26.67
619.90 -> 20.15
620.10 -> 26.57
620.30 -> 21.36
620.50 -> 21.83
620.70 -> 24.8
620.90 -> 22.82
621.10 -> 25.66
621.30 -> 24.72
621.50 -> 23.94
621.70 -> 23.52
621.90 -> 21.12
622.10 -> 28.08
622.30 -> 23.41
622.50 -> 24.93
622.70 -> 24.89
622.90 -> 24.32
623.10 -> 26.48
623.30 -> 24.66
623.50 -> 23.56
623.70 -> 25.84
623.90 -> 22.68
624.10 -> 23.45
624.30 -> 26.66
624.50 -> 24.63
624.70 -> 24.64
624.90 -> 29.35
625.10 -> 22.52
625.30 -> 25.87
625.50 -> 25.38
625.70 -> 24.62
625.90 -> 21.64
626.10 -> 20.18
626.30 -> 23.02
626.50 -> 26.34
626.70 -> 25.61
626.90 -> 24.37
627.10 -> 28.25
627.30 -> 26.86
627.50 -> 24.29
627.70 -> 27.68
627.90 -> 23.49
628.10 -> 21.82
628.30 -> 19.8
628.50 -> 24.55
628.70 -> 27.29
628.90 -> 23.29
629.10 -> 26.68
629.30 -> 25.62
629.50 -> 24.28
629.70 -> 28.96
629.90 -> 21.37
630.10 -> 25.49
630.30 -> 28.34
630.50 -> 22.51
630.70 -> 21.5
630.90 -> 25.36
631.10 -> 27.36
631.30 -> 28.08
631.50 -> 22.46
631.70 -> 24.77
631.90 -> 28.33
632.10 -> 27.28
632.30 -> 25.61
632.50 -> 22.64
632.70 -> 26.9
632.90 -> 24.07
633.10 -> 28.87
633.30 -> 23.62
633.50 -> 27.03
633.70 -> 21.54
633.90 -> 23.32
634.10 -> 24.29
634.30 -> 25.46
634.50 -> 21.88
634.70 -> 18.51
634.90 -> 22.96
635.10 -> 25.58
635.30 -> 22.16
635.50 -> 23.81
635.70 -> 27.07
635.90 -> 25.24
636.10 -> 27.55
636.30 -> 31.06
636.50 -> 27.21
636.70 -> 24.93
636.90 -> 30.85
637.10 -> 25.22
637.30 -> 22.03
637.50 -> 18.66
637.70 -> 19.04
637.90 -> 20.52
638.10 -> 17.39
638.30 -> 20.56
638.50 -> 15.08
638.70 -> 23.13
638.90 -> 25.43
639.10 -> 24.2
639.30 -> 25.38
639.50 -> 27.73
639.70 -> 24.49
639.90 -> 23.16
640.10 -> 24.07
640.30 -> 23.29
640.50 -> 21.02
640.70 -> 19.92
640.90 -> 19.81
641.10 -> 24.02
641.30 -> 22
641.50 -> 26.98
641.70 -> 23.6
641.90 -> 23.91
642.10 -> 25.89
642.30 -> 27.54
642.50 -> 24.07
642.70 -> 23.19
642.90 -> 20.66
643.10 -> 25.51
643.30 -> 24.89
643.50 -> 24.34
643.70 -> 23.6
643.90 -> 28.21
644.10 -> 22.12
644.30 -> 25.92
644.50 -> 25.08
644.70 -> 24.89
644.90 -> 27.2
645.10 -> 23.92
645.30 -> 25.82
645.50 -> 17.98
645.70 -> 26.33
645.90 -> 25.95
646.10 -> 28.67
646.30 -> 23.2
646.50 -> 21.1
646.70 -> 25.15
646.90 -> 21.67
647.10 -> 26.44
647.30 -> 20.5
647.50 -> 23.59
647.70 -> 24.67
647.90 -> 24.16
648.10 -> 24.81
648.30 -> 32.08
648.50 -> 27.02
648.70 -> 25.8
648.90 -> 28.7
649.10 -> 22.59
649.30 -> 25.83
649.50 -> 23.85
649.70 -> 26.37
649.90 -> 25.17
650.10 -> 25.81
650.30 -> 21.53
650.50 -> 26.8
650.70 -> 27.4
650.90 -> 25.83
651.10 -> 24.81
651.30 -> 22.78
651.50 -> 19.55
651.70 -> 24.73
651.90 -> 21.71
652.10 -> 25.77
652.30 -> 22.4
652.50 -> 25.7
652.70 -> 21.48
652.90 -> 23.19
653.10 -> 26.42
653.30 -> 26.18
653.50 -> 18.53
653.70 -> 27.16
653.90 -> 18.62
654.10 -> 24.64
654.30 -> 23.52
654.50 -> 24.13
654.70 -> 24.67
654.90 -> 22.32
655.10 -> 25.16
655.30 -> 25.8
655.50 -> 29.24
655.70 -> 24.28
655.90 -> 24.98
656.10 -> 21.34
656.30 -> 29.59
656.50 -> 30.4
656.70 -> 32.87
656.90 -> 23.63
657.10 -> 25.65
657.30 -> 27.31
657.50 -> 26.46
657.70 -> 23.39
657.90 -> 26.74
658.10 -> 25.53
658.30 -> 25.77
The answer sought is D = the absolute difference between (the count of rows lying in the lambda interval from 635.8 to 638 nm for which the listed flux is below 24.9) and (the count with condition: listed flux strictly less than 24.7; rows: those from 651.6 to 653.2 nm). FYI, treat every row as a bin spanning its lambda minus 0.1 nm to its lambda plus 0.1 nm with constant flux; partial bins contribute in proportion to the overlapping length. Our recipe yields 0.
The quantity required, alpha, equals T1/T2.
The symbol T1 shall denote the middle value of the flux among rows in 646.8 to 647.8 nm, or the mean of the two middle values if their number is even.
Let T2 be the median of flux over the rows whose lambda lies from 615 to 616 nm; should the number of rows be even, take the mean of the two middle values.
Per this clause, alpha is 1.14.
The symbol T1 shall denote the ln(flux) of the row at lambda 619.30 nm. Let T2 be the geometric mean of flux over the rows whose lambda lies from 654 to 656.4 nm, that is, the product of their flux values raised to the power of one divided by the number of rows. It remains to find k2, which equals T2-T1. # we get 21.9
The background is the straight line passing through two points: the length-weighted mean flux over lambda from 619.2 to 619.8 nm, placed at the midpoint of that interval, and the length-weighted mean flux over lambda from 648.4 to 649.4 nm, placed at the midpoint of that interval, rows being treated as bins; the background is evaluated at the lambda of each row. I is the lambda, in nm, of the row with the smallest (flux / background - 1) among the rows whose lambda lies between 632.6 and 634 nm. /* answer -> 633.70 nm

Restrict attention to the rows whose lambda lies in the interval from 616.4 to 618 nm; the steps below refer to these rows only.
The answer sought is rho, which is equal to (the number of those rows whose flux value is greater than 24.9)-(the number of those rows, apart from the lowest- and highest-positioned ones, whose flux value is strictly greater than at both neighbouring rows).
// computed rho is 3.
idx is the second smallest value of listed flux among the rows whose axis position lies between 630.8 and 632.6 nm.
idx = 22.64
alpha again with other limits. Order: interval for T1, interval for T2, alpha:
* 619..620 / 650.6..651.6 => 0.97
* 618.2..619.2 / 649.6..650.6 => 0.93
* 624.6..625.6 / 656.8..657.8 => 0.99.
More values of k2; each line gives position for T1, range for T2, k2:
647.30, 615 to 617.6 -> 20.9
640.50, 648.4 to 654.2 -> 21.2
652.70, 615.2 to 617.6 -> 21.1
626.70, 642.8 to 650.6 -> 21.4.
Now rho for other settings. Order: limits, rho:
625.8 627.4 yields 2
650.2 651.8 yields 2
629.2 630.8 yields 2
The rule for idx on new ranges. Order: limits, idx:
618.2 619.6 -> 20.32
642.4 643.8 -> 23.19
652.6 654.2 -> 18.62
